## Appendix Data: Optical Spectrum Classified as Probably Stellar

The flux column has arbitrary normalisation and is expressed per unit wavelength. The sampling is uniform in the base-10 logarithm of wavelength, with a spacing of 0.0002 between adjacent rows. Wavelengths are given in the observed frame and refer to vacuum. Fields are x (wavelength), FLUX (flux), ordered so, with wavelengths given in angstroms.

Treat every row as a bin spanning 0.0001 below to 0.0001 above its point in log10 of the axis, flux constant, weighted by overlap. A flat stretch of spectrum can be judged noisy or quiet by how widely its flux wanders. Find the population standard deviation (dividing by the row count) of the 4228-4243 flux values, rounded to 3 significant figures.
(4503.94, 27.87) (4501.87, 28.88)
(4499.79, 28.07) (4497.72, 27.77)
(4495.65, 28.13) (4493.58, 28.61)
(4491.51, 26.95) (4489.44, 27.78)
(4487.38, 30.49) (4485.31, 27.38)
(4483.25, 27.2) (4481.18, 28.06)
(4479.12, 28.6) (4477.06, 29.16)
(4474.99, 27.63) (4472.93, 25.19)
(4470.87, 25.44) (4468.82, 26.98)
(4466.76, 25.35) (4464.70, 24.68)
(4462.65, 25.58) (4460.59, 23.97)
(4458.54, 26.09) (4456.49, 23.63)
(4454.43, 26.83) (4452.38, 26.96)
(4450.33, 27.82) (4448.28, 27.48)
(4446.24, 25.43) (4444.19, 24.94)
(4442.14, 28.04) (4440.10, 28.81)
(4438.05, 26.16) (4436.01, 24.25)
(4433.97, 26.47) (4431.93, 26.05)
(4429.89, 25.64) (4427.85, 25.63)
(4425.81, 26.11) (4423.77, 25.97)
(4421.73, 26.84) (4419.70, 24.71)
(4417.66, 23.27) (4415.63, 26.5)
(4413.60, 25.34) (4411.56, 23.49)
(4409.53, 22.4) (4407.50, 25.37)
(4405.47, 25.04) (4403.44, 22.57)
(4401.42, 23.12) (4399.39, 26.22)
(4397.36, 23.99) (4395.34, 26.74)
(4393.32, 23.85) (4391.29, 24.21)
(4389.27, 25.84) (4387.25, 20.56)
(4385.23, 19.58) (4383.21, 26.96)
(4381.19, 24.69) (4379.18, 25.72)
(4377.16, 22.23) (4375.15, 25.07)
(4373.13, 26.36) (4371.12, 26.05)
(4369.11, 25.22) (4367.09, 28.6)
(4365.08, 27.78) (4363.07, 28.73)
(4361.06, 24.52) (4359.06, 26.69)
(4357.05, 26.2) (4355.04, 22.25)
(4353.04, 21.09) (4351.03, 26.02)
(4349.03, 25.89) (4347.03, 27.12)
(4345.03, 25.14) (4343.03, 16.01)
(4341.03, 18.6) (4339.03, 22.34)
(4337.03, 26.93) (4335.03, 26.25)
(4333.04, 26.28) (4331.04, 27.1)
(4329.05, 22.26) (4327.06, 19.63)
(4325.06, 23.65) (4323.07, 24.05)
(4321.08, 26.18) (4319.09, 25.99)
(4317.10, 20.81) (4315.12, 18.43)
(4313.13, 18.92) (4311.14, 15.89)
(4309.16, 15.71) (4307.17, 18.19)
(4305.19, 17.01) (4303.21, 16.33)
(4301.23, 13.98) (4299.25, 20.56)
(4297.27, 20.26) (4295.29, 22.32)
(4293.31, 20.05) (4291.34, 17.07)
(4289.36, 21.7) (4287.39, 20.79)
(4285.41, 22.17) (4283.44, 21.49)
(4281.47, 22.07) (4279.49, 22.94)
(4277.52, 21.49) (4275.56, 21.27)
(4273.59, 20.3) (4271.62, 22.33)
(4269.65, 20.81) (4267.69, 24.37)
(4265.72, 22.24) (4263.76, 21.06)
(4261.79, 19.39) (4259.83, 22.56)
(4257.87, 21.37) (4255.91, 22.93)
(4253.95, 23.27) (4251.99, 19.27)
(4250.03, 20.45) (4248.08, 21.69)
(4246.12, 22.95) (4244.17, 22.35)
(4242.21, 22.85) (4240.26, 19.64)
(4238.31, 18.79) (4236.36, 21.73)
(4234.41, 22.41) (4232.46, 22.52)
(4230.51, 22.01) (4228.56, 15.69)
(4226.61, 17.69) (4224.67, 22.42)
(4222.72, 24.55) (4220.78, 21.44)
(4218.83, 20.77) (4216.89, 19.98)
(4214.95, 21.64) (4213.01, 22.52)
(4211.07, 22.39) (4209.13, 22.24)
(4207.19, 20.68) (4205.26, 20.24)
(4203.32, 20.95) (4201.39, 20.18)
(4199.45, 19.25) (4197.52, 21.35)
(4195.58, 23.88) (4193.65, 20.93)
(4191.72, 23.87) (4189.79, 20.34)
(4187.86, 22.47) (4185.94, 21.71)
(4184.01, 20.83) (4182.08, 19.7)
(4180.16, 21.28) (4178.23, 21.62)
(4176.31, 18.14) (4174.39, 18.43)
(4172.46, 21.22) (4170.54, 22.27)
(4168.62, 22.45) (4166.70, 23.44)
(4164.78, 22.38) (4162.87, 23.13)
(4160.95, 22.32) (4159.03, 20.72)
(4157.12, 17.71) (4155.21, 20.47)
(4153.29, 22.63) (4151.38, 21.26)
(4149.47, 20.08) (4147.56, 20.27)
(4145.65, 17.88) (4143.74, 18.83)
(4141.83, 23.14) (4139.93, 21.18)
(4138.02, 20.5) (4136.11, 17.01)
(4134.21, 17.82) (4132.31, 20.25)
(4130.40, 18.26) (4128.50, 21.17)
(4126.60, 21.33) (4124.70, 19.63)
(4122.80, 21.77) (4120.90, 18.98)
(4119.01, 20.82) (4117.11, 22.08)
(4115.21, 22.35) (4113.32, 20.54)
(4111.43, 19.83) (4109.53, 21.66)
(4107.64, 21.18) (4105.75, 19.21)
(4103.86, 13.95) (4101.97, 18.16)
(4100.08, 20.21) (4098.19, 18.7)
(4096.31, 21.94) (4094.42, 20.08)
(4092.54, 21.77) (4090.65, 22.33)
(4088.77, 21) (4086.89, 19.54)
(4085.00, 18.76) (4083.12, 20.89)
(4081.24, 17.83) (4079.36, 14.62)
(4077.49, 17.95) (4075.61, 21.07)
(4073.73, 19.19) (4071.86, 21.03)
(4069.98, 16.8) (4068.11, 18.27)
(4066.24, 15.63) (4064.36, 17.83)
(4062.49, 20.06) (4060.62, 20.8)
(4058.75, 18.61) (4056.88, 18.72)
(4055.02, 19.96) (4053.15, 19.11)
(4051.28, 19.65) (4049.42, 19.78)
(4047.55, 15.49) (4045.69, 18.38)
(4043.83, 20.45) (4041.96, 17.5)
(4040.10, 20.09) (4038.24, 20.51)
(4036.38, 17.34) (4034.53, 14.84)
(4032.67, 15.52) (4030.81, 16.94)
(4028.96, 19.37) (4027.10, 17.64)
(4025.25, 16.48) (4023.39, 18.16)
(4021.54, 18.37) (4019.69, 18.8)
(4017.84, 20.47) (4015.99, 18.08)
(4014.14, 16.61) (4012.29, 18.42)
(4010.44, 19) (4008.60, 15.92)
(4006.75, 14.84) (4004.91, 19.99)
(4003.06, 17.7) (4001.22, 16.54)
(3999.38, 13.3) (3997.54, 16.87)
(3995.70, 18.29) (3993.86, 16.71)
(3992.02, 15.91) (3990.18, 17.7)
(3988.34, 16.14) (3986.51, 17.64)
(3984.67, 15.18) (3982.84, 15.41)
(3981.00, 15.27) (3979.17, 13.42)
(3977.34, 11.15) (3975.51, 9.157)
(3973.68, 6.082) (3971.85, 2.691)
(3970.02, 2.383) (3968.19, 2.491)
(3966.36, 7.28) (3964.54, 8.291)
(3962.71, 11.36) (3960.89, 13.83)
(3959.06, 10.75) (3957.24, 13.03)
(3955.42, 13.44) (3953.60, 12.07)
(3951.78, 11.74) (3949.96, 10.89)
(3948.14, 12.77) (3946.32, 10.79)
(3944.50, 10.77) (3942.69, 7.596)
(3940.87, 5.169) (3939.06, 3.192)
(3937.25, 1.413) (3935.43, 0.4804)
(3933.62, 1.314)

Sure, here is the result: 2.33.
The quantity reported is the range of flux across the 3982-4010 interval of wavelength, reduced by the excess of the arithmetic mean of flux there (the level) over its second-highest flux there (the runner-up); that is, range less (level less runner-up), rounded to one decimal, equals 8.4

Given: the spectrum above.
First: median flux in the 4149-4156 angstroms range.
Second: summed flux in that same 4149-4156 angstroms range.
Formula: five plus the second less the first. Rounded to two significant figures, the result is 69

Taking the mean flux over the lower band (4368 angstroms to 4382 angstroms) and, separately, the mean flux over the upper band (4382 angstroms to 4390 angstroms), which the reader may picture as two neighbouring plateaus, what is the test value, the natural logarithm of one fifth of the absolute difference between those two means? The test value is -1.0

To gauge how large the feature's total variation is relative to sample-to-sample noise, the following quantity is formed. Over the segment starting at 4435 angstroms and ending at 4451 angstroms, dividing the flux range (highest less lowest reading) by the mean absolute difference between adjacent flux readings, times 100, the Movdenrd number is 282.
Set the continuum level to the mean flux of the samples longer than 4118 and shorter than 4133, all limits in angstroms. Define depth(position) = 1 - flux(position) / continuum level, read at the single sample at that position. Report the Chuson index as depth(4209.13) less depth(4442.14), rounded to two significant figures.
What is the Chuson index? 0.29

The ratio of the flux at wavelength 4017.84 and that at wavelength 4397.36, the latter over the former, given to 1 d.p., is 1.2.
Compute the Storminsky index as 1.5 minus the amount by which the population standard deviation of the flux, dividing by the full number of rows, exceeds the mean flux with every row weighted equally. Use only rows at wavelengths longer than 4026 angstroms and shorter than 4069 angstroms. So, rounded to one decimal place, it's 18.1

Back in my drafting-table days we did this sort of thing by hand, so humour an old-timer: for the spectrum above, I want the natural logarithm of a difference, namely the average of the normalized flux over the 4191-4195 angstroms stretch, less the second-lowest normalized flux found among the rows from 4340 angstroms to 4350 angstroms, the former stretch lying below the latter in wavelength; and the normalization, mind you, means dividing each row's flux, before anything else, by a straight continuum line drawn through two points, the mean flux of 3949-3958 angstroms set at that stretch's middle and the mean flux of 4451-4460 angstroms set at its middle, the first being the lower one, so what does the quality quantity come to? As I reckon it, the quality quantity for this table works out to -1.0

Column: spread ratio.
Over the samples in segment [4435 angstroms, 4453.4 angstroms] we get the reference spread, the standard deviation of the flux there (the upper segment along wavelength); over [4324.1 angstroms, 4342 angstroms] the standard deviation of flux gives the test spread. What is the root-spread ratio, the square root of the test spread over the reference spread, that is 1.4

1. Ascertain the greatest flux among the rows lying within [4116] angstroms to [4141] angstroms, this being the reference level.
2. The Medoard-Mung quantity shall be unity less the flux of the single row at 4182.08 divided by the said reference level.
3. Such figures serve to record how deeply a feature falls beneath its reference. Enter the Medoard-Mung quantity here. 0.11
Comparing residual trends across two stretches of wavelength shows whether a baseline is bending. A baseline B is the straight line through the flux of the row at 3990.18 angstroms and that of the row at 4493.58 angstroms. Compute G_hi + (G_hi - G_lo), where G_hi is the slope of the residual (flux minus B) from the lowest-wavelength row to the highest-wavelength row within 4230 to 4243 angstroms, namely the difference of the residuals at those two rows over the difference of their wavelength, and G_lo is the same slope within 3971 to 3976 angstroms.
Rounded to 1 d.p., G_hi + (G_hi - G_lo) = -1.6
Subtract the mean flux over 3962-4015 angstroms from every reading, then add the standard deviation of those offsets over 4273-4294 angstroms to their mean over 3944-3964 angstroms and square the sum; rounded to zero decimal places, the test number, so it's 0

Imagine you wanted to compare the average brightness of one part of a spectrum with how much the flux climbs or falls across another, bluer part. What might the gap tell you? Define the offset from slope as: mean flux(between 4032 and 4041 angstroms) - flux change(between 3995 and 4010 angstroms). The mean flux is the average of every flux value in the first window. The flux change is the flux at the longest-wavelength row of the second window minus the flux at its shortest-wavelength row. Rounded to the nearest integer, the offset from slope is 20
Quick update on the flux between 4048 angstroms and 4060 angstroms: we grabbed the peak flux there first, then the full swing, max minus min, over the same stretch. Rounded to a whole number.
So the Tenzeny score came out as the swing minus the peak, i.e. -19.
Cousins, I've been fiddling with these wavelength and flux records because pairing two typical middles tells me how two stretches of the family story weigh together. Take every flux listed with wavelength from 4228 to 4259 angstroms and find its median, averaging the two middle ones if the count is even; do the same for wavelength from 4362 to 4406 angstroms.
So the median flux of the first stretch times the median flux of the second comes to 550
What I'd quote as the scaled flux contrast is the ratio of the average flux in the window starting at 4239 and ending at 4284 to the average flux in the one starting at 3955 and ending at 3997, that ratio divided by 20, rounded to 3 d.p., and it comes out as 0.091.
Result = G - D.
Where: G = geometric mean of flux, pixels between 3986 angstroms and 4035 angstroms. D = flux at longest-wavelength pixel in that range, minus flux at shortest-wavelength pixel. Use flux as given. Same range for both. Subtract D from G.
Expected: 20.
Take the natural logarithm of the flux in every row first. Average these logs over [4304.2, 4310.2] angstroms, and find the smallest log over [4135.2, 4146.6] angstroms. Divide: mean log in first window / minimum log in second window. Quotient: 1.00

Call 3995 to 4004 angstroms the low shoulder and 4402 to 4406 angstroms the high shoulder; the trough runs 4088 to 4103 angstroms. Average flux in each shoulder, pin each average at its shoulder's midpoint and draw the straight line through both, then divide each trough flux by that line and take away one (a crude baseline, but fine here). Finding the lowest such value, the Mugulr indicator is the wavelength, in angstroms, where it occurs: 4101.97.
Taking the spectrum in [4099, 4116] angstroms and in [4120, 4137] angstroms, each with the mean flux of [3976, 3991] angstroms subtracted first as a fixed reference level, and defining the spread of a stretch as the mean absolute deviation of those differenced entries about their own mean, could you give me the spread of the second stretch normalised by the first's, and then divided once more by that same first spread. 0.47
